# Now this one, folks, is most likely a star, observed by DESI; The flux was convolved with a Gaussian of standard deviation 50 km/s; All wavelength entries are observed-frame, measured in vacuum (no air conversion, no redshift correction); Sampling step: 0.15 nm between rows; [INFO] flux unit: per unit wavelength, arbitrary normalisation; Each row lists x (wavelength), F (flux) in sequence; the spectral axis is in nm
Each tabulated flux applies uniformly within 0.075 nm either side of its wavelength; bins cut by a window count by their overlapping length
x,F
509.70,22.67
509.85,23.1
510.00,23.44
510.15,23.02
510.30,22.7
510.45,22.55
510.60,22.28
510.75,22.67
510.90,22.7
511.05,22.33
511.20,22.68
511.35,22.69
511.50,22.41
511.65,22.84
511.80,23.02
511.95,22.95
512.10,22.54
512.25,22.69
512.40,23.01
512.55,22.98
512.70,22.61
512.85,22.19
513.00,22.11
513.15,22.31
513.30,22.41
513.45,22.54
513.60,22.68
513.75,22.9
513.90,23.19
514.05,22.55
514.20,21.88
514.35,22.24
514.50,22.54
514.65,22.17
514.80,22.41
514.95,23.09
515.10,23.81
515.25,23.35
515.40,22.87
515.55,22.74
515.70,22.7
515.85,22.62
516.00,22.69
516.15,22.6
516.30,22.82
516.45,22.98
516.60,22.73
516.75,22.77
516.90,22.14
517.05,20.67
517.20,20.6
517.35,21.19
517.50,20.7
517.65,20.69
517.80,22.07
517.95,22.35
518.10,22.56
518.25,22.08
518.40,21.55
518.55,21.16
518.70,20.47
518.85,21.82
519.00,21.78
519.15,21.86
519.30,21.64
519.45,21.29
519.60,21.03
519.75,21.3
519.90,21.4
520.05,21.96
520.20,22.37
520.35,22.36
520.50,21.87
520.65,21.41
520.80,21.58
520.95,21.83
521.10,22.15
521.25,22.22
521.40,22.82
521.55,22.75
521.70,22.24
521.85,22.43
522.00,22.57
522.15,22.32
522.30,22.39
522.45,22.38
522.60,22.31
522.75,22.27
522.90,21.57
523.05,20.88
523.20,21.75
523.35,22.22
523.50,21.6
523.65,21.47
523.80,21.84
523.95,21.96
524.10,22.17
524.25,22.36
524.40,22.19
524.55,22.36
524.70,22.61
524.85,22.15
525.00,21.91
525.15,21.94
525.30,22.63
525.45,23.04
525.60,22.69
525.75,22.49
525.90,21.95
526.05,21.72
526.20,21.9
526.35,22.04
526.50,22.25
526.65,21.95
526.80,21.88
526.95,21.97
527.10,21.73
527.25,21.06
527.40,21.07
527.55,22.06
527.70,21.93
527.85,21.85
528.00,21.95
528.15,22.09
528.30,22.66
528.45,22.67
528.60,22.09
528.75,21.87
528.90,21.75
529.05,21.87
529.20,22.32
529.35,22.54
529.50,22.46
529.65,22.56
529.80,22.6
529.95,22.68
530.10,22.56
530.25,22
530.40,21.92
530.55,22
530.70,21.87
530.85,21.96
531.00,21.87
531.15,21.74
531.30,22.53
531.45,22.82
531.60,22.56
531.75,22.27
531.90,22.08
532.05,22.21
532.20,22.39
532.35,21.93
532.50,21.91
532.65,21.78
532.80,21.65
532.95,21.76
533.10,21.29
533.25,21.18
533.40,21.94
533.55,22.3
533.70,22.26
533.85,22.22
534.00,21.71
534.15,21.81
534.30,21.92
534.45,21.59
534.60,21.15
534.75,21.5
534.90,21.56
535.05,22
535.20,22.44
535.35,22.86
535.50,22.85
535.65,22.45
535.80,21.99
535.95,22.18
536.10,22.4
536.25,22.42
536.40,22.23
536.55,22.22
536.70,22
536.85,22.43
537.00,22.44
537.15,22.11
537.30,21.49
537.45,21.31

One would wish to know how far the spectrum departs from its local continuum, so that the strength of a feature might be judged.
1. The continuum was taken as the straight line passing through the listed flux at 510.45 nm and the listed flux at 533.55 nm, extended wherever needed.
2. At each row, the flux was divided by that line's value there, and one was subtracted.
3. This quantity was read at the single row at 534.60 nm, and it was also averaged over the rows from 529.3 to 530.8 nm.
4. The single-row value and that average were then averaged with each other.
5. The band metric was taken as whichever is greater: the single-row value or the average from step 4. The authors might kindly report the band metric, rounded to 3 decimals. -0.026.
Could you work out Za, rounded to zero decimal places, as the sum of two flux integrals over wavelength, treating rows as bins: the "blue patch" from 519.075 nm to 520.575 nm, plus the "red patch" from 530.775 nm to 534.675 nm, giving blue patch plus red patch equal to 118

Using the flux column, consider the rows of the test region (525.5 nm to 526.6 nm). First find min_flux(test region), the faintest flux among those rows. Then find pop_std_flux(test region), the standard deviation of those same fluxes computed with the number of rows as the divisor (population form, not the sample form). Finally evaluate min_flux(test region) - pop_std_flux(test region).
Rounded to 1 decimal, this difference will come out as 21.4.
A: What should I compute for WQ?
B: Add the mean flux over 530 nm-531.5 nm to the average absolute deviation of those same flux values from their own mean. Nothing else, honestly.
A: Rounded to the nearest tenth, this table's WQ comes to 22.4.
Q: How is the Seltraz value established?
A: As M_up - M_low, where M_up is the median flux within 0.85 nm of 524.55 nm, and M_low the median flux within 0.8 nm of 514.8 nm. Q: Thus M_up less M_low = -0.38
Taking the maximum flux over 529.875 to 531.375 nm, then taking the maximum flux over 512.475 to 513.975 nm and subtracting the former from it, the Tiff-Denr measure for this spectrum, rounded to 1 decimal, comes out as 0.5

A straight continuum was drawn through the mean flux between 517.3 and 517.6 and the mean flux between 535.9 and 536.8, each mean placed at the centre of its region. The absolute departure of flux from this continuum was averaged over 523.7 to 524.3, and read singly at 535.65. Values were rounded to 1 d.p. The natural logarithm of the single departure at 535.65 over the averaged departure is -1.0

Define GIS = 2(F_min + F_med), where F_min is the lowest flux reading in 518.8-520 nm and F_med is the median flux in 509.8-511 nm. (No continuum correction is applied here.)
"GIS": 87.5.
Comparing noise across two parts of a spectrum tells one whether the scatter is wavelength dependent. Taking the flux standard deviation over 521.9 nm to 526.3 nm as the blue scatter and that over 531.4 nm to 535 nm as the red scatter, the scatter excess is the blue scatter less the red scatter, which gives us 0.02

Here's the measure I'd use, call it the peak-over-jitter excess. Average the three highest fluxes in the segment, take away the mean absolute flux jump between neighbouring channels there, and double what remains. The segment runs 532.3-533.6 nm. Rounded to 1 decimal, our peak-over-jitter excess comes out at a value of 43.6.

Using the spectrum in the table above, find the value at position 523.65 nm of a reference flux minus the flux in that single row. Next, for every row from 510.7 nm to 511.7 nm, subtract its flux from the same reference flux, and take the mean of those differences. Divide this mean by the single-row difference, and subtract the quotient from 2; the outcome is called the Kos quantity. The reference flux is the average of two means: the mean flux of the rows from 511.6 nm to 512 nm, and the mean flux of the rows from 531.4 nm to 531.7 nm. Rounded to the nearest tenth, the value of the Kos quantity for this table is 1.9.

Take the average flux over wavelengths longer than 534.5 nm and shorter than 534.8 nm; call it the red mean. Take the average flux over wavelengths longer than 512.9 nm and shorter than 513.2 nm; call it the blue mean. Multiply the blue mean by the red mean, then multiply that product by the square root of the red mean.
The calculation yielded 2187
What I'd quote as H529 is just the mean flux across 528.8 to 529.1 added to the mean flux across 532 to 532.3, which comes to 44.1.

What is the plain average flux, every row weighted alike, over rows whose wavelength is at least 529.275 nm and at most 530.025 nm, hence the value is 22.6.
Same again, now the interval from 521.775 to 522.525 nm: 22.4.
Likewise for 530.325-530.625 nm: 22.0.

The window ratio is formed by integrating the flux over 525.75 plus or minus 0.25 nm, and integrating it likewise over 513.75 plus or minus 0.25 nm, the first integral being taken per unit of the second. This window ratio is 0.98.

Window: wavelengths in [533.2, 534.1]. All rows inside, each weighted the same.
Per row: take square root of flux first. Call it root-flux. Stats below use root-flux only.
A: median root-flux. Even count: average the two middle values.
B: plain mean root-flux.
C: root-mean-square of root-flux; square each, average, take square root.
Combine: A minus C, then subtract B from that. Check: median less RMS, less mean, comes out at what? -4.67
